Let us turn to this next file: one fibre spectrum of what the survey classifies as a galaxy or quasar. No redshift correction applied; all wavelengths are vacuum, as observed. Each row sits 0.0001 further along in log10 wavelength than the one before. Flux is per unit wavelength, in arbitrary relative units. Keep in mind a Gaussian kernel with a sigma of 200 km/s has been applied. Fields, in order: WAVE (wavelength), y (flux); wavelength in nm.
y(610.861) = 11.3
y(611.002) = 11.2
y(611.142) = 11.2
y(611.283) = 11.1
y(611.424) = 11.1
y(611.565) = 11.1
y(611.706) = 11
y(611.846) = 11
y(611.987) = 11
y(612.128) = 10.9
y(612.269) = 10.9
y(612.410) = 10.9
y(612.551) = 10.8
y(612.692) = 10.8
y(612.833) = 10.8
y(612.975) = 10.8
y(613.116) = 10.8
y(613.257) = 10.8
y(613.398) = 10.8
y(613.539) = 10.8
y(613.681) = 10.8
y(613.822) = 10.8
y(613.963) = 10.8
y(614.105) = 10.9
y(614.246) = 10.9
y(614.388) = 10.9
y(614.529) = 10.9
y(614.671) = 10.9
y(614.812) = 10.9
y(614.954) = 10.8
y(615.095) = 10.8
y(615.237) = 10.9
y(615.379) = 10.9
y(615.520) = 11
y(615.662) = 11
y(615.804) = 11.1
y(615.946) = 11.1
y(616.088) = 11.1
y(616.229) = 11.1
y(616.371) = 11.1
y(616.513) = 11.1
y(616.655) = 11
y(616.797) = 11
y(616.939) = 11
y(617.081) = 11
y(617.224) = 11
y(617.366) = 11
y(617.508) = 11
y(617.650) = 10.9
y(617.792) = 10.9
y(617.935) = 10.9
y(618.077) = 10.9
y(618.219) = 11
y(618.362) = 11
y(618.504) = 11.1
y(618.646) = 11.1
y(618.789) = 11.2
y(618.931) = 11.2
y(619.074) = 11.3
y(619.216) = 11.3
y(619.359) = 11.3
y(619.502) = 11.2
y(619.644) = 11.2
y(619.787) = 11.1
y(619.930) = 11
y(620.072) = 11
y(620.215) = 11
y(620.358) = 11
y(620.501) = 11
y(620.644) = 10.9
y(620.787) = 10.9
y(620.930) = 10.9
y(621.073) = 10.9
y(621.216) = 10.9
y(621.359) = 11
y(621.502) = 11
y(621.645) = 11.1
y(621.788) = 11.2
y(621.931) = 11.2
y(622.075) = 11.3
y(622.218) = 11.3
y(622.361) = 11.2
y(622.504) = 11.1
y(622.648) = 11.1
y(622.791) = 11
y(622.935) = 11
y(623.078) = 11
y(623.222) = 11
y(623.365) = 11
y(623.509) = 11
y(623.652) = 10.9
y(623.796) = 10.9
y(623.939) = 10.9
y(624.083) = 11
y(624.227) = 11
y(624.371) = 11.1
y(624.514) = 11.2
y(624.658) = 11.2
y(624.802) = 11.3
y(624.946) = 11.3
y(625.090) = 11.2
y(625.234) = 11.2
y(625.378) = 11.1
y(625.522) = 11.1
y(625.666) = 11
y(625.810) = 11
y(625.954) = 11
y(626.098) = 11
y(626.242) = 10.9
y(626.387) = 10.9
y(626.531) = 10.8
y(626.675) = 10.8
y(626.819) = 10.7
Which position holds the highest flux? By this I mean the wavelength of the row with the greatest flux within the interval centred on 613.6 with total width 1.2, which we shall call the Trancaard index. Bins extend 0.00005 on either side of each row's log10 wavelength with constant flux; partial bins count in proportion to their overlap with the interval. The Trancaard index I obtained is 614.105 nm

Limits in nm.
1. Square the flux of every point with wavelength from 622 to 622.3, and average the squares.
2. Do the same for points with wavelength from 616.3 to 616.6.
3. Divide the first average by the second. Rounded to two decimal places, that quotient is 1.04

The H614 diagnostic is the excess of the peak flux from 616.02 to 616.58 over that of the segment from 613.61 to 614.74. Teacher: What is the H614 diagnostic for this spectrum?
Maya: 0.2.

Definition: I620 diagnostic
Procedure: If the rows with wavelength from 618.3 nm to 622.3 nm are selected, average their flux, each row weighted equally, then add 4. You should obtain 15.1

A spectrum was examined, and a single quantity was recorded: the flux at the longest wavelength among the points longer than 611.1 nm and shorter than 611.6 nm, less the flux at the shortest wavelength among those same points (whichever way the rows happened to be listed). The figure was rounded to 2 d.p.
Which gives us -0.10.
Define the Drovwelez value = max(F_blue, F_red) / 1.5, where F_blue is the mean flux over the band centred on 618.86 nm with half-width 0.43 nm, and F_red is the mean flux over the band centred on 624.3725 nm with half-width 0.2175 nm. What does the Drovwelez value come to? 7.47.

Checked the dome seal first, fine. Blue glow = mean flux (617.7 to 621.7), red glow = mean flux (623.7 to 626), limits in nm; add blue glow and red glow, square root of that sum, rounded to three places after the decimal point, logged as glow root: 4.705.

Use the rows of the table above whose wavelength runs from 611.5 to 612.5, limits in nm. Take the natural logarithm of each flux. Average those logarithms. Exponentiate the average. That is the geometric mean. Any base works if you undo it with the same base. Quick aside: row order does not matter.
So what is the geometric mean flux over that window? 11.0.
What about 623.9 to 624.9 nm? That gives 11.1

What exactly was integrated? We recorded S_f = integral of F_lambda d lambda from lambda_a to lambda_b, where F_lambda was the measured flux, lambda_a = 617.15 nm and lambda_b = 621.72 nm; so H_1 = 50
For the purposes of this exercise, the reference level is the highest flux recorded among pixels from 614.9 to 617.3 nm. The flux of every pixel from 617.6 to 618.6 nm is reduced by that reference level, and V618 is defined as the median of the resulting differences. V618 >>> -0.20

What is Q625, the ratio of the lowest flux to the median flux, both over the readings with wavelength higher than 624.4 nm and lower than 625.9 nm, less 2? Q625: -1.02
